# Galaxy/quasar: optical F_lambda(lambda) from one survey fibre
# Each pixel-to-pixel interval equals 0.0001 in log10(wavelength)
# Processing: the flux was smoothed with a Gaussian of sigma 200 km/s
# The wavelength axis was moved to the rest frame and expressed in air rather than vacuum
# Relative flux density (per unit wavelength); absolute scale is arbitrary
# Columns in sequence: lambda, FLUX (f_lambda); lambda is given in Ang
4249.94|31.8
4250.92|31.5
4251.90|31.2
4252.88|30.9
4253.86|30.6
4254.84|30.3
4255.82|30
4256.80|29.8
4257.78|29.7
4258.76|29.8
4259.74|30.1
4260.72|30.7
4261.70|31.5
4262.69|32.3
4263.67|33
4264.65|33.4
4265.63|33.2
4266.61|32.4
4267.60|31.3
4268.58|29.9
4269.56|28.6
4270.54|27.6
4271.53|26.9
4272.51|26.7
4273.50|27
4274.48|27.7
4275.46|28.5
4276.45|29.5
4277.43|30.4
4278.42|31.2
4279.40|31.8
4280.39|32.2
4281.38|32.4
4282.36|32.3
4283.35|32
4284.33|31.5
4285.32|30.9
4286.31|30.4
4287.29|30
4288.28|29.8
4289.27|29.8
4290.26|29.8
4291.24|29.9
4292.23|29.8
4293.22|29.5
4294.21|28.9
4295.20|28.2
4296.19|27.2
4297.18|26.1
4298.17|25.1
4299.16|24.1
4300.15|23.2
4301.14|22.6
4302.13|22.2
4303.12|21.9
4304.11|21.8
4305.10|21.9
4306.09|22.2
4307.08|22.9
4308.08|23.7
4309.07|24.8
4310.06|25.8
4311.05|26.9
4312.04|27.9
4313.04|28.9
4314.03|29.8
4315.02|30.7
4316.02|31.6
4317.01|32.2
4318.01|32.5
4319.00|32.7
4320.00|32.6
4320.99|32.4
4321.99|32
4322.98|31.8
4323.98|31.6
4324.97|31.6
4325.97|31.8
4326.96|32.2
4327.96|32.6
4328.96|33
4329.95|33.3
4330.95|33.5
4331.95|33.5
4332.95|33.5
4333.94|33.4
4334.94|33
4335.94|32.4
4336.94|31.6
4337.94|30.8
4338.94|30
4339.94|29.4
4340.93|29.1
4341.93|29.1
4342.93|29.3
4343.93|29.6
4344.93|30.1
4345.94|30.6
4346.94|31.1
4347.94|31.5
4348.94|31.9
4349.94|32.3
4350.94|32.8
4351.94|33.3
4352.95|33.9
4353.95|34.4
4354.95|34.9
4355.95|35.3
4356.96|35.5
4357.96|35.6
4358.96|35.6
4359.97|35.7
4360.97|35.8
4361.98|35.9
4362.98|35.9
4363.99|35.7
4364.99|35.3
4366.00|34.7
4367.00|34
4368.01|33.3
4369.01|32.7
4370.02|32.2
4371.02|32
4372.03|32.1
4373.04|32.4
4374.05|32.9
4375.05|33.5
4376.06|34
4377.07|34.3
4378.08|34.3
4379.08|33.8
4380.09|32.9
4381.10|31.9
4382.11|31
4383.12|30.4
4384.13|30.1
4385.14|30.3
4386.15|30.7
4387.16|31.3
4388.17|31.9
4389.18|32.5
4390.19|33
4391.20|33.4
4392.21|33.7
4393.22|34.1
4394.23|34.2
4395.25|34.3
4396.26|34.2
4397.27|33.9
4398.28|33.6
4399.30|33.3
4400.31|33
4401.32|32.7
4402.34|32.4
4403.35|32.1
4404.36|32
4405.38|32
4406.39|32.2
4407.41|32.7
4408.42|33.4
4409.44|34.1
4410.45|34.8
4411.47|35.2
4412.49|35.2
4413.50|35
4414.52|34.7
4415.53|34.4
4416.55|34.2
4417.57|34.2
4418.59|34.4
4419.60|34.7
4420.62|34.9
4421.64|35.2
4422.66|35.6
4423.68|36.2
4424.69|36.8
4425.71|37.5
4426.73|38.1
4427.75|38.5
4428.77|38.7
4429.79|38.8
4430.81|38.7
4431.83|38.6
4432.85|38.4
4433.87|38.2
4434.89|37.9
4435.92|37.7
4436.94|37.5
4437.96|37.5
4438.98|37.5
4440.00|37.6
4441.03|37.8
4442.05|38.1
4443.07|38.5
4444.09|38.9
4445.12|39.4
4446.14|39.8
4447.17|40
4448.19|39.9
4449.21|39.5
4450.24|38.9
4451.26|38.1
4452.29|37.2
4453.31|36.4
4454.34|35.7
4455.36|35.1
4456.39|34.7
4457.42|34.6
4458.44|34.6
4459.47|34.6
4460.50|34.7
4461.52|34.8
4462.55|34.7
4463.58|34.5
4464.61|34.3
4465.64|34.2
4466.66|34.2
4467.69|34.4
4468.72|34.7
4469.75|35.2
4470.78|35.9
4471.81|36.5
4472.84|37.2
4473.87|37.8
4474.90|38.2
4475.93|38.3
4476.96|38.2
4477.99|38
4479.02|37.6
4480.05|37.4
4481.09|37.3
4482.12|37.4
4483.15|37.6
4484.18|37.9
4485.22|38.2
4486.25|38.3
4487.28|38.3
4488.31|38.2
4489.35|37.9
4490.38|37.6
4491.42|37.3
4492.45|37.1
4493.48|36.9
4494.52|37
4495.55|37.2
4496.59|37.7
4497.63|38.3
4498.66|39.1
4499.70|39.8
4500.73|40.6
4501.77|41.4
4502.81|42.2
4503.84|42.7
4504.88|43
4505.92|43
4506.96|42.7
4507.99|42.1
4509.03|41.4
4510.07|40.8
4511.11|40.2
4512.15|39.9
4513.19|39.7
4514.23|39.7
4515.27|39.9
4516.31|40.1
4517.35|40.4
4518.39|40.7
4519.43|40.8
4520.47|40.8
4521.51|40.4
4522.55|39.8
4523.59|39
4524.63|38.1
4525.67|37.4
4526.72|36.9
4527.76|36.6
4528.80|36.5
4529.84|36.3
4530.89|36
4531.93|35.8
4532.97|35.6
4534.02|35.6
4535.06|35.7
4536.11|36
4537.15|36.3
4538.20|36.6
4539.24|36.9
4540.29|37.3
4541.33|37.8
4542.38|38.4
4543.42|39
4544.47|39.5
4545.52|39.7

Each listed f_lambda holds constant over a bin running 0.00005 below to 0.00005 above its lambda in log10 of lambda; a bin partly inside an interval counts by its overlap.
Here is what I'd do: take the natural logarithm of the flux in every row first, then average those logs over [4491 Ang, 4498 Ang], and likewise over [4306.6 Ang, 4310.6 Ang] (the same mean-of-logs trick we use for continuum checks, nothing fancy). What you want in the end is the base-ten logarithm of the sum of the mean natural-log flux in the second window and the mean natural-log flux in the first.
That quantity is 0.833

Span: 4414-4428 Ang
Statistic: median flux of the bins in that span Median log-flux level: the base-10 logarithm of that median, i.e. 1.54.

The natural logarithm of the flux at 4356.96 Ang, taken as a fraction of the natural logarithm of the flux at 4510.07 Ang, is 0.962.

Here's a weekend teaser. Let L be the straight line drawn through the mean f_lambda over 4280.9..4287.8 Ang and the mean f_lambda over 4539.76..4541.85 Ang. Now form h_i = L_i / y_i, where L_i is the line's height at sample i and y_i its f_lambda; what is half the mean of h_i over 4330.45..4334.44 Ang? 0.486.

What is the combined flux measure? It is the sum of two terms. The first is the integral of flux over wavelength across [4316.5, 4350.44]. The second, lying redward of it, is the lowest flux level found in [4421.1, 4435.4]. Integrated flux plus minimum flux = 1111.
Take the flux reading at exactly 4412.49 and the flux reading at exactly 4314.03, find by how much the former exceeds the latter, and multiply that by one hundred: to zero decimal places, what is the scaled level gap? 540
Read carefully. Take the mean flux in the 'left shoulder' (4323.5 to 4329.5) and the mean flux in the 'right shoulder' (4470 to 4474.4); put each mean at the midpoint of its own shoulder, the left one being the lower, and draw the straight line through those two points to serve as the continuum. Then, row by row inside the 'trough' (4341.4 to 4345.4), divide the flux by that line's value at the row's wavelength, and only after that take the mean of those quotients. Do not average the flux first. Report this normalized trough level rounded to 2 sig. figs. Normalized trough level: 0.90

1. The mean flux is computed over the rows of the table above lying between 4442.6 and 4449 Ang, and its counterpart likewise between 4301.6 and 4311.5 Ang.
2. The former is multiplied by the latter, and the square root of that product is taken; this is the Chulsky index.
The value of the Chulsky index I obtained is 30.4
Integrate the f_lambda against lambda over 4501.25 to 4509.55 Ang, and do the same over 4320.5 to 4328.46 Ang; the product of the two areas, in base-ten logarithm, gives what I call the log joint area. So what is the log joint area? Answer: 4.95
